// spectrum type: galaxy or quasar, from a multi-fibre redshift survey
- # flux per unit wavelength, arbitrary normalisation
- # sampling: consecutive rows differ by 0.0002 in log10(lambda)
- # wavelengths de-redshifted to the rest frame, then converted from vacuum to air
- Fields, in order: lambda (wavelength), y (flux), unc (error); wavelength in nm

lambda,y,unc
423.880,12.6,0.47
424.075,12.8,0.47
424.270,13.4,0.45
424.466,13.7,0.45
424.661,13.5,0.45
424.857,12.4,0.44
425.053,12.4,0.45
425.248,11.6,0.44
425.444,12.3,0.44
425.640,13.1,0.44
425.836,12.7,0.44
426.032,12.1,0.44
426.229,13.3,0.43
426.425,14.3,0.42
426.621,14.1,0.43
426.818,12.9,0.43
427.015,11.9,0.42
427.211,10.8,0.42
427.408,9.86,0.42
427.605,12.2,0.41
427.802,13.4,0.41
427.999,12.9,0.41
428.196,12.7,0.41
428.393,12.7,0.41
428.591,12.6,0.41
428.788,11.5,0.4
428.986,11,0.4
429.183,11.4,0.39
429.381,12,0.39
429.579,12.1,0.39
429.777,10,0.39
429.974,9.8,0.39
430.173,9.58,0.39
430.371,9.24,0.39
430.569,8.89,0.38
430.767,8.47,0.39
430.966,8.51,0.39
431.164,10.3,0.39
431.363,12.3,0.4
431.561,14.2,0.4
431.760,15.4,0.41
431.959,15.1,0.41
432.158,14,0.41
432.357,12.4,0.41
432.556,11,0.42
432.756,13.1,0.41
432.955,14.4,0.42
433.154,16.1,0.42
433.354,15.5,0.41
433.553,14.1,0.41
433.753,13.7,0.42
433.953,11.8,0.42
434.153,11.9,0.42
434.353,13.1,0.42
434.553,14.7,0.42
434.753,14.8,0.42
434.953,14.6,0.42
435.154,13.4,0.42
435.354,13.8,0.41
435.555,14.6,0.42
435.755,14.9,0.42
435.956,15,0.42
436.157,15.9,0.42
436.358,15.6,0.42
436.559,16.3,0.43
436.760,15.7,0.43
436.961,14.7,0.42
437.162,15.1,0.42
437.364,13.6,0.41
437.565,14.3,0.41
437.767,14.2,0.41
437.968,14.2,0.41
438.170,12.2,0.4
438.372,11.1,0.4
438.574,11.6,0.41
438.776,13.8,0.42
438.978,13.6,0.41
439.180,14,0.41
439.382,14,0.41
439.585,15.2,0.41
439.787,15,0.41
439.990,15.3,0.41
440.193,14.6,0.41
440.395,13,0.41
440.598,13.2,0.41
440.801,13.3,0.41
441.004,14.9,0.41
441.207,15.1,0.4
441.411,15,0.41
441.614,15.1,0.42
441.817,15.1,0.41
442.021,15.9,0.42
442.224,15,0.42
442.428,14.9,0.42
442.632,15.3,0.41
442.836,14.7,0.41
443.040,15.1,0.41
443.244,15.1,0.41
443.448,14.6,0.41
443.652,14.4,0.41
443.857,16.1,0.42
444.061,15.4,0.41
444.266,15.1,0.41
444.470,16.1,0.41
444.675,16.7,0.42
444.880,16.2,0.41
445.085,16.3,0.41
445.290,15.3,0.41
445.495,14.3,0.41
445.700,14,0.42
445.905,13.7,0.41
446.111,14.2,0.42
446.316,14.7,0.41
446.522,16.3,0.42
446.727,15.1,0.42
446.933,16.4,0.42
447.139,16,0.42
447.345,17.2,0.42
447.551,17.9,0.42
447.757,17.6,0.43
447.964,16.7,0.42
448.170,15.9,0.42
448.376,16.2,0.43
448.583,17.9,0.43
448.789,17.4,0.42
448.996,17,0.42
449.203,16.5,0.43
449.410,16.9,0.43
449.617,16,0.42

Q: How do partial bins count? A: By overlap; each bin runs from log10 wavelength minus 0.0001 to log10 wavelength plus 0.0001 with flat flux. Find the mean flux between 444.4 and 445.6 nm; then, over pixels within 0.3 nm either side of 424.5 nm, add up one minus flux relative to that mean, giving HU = 0.43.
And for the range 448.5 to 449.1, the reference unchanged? -0.31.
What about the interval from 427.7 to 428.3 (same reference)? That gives 0.53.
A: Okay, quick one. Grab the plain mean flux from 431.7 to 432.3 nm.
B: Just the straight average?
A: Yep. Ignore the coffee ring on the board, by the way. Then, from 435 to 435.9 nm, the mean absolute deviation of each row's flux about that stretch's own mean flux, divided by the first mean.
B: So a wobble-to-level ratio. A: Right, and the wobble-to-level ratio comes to 0.039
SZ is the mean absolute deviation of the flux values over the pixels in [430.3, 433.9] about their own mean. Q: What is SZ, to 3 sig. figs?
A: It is 2.18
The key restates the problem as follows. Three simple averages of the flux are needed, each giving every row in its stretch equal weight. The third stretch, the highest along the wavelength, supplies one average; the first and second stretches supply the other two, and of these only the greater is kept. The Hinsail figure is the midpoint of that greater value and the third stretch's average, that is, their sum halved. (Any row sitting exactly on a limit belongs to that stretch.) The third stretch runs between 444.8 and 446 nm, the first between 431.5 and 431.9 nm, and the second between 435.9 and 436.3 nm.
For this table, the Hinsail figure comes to 15.2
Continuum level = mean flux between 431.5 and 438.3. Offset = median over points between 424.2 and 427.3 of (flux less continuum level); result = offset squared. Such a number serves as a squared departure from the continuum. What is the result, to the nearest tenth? 2.0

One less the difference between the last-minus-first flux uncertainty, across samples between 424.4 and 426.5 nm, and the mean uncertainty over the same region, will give 1.47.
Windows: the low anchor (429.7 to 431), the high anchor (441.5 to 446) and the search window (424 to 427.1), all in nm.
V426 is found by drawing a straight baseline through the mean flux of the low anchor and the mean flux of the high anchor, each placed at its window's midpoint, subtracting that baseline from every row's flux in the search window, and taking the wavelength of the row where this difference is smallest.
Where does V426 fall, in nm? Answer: 427.015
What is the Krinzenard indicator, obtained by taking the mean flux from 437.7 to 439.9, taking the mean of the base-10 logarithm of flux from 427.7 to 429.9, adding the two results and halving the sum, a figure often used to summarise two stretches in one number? 7.31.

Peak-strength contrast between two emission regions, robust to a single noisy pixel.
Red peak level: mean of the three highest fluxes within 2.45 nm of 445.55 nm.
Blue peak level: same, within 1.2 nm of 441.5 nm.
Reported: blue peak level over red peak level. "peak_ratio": 0.88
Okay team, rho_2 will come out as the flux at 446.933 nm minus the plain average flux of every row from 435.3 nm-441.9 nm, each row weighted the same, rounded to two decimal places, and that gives 2.07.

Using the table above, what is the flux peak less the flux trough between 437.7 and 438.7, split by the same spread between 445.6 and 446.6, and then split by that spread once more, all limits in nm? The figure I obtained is 0.46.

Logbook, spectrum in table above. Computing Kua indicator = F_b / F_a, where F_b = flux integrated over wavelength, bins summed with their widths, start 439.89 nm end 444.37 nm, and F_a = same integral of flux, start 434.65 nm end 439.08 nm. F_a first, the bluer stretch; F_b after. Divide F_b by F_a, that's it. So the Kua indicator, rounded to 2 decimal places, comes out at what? 1.05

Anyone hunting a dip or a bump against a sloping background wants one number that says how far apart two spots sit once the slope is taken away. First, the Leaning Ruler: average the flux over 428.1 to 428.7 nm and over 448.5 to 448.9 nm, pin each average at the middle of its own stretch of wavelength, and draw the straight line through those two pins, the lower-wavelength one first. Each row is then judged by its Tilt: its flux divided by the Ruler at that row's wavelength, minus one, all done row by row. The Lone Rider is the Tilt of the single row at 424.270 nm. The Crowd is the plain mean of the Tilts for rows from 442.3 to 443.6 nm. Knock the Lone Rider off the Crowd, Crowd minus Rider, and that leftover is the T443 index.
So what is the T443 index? -0.23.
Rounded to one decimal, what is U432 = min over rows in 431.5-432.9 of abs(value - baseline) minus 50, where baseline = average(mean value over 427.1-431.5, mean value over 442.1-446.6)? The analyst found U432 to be -50.0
